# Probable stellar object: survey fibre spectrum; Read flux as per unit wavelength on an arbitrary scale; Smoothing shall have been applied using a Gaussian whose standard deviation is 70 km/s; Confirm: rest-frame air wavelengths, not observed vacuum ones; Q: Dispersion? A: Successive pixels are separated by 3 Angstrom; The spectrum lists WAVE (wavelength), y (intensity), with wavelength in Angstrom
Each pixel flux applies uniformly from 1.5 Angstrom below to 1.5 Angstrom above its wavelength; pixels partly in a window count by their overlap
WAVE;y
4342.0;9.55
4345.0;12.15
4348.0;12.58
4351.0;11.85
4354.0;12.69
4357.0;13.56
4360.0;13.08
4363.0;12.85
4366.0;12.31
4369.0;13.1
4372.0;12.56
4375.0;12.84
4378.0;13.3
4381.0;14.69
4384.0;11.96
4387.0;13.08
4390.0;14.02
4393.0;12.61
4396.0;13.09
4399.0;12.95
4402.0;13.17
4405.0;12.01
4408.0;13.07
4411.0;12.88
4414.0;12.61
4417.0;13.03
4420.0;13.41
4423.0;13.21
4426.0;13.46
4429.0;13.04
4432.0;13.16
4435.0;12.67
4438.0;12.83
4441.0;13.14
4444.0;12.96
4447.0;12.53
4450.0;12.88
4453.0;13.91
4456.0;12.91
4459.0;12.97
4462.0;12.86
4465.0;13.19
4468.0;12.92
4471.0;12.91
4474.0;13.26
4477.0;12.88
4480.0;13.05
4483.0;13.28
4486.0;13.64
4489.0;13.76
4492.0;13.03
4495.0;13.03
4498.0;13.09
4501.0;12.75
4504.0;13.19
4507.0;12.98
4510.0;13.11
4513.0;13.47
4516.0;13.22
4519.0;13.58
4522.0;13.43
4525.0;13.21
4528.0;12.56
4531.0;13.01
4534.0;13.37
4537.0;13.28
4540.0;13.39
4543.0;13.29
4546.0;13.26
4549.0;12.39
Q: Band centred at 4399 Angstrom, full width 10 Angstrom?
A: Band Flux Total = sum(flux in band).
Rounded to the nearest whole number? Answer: 39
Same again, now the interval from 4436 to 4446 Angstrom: 39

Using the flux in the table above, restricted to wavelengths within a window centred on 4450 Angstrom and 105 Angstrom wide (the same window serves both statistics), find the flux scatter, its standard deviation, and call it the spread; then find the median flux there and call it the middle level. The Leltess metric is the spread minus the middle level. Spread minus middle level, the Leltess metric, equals -12.7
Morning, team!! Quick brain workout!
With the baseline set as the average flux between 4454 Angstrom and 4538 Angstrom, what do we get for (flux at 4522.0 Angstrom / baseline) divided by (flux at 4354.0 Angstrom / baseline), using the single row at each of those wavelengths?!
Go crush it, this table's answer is 1.06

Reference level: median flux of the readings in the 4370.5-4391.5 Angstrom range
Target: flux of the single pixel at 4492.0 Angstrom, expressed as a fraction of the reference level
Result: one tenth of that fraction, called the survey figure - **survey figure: 0.0996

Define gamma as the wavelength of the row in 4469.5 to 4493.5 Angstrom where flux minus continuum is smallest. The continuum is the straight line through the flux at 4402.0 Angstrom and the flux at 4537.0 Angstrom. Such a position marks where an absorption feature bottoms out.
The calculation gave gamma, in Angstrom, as 4477.0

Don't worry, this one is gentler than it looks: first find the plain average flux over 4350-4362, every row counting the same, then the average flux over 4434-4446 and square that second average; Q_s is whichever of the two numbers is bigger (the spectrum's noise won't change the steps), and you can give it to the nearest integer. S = 166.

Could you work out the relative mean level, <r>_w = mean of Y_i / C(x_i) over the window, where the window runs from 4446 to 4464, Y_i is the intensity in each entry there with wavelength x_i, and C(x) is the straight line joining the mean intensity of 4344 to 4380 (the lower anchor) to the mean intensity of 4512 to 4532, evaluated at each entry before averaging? 1.000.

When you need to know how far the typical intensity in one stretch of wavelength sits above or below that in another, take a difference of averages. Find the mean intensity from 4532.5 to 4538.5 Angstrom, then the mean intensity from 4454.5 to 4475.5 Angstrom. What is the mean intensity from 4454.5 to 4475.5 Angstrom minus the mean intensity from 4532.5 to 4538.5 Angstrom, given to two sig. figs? -0.32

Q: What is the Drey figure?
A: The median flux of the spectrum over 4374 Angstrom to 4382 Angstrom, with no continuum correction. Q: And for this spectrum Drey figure 13.30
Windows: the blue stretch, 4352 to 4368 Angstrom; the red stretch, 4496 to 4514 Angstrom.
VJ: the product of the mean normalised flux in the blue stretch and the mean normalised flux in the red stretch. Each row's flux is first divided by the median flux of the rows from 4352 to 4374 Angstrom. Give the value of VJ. 1.02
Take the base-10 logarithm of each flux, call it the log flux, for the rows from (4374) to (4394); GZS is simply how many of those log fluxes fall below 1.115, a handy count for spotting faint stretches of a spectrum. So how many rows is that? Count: 3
